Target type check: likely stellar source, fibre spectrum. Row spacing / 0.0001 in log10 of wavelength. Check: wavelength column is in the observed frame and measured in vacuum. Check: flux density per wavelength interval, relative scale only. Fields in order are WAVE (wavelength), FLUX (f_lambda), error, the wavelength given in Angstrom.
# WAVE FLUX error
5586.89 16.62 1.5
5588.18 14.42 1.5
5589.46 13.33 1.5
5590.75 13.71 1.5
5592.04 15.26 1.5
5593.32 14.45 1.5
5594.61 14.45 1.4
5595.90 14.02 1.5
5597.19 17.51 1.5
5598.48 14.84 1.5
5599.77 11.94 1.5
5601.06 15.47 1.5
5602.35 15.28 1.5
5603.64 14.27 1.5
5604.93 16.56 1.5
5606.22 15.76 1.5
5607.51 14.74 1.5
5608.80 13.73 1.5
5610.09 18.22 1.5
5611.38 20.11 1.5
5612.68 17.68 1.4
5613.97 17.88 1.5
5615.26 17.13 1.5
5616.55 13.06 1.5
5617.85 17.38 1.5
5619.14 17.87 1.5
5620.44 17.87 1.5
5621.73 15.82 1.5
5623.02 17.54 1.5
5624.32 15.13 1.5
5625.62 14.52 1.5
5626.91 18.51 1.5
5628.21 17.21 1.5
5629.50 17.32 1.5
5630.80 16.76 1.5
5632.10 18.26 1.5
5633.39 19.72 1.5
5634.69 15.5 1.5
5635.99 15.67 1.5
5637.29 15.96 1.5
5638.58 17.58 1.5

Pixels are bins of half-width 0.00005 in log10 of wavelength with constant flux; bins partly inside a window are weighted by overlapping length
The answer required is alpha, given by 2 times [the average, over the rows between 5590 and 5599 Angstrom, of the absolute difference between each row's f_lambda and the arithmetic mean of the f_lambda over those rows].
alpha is 1.7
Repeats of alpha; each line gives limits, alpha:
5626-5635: 2.1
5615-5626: 2.9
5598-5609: 1.9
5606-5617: 3.8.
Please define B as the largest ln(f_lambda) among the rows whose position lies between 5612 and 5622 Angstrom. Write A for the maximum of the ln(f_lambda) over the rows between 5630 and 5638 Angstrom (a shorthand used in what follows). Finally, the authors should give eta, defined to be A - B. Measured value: 0.10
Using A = 2.98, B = 2.88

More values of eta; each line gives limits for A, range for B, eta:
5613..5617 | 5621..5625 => 0.02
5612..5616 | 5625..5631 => -0.03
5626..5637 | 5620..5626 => 0.10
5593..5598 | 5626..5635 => -0.12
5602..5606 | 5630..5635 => -0.17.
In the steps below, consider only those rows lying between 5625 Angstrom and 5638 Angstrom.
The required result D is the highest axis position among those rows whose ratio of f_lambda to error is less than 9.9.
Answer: 5625.62 Angstrom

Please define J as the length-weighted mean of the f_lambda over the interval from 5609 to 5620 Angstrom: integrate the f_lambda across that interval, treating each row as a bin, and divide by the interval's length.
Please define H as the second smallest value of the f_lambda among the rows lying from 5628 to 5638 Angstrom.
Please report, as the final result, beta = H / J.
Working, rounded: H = 15.67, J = 17.3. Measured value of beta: 0.91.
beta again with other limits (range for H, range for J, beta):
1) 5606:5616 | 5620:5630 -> 0.88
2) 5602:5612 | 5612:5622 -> 0.85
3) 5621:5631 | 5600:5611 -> 0.98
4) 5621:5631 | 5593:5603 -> 1.03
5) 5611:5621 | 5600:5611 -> 1.11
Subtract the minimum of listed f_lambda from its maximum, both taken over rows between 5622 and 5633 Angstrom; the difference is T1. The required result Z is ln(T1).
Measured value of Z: 1.4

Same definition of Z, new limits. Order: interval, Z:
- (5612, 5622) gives 1.6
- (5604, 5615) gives 1.9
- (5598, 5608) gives 1.5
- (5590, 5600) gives 1.7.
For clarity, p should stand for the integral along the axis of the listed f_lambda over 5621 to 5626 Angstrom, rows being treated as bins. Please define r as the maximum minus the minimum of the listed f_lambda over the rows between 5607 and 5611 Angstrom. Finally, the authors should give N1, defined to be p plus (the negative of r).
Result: 75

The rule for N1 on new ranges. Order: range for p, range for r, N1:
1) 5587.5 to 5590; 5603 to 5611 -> 30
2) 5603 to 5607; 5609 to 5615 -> 60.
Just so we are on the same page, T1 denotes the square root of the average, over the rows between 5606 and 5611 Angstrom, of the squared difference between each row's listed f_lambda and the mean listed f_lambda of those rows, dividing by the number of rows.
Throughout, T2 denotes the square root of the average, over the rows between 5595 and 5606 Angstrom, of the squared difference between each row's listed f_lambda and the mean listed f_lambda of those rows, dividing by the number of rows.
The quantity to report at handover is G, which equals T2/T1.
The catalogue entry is 0.95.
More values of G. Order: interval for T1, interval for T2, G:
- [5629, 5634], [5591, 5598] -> 1.12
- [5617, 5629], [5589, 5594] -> 0.57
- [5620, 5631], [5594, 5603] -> 1.25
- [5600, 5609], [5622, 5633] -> 1.50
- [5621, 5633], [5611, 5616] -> 0.88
